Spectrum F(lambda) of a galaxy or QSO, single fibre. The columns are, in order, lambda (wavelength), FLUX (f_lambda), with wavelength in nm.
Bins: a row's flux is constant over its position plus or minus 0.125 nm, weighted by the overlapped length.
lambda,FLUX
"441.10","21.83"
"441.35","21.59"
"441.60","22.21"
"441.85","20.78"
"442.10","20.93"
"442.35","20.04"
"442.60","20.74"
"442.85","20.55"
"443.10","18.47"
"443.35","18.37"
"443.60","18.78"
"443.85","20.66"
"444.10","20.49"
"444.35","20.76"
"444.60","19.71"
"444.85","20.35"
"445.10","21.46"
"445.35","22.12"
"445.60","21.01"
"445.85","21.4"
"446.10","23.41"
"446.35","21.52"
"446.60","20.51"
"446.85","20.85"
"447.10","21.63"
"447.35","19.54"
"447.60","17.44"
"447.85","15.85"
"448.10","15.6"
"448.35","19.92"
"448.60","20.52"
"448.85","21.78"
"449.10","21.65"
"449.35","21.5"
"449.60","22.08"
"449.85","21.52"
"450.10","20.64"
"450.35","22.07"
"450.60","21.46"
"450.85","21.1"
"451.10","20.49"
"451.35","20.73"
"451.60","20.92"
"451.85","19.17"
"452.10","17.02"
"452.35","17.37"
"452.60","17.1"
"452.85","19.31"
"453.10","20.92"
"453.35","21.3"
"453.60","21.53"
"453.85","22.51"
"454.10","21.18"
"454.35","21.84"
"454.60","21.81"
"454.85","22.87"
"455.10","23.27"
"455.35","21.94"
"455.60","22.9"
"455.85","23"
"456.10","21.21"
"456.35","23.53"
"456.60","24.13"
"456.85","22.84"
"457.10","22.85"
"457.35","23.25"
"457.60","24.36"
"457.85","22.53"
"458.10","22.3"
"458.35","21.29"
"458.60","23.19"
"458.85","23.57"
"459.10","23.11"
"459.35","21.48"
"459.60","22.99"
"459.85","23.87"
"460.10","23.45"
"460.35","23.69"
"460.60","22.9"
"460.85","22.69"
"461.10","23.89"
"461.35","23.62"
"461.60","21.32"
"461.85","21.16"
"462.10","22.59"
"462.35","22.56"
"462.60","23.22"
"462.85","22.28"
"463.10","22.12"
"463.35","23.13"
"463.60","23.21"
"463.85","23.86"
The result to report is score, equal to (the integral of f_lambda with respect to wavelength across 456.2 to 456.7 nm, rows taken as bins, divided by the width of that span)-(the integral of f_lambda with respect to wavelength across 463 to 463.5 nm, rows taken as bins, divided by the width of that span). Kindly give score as 1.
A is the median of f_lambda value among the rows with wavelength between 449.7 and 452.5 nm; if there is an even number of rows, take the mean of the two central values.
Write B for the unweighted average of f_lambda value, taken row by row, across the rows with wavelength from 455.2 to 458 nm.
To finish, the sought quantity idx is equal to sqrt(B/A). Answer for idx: 1.05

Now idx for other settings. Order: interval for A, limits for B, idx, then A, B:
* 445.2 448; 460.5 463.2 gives 1.04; 21.0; 22.6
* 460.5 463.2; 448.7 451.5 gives 0.97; 22.6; 21.4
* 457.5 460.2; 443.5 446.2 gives 0.95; 23.1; 20.9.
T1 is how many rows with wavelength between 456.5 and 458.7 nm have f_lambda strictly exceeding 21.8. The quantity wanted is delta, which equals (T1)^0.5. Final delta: 2.8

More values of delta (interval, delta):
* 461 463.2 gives 2.6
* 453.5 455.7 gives 2.6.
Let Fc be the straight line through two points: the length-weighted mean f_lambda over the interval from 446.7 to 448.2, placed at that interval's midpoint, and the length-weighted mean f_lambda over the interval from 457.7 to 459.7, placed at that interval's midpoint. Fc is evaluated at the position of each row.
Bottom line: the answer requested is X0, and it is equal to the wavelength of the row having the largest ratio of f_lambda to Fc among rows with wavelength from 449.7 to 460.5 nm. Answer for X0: 450.35 nm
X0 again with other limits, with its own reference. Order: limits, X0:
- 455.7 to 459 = 456.60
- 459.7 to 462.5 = 459.85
